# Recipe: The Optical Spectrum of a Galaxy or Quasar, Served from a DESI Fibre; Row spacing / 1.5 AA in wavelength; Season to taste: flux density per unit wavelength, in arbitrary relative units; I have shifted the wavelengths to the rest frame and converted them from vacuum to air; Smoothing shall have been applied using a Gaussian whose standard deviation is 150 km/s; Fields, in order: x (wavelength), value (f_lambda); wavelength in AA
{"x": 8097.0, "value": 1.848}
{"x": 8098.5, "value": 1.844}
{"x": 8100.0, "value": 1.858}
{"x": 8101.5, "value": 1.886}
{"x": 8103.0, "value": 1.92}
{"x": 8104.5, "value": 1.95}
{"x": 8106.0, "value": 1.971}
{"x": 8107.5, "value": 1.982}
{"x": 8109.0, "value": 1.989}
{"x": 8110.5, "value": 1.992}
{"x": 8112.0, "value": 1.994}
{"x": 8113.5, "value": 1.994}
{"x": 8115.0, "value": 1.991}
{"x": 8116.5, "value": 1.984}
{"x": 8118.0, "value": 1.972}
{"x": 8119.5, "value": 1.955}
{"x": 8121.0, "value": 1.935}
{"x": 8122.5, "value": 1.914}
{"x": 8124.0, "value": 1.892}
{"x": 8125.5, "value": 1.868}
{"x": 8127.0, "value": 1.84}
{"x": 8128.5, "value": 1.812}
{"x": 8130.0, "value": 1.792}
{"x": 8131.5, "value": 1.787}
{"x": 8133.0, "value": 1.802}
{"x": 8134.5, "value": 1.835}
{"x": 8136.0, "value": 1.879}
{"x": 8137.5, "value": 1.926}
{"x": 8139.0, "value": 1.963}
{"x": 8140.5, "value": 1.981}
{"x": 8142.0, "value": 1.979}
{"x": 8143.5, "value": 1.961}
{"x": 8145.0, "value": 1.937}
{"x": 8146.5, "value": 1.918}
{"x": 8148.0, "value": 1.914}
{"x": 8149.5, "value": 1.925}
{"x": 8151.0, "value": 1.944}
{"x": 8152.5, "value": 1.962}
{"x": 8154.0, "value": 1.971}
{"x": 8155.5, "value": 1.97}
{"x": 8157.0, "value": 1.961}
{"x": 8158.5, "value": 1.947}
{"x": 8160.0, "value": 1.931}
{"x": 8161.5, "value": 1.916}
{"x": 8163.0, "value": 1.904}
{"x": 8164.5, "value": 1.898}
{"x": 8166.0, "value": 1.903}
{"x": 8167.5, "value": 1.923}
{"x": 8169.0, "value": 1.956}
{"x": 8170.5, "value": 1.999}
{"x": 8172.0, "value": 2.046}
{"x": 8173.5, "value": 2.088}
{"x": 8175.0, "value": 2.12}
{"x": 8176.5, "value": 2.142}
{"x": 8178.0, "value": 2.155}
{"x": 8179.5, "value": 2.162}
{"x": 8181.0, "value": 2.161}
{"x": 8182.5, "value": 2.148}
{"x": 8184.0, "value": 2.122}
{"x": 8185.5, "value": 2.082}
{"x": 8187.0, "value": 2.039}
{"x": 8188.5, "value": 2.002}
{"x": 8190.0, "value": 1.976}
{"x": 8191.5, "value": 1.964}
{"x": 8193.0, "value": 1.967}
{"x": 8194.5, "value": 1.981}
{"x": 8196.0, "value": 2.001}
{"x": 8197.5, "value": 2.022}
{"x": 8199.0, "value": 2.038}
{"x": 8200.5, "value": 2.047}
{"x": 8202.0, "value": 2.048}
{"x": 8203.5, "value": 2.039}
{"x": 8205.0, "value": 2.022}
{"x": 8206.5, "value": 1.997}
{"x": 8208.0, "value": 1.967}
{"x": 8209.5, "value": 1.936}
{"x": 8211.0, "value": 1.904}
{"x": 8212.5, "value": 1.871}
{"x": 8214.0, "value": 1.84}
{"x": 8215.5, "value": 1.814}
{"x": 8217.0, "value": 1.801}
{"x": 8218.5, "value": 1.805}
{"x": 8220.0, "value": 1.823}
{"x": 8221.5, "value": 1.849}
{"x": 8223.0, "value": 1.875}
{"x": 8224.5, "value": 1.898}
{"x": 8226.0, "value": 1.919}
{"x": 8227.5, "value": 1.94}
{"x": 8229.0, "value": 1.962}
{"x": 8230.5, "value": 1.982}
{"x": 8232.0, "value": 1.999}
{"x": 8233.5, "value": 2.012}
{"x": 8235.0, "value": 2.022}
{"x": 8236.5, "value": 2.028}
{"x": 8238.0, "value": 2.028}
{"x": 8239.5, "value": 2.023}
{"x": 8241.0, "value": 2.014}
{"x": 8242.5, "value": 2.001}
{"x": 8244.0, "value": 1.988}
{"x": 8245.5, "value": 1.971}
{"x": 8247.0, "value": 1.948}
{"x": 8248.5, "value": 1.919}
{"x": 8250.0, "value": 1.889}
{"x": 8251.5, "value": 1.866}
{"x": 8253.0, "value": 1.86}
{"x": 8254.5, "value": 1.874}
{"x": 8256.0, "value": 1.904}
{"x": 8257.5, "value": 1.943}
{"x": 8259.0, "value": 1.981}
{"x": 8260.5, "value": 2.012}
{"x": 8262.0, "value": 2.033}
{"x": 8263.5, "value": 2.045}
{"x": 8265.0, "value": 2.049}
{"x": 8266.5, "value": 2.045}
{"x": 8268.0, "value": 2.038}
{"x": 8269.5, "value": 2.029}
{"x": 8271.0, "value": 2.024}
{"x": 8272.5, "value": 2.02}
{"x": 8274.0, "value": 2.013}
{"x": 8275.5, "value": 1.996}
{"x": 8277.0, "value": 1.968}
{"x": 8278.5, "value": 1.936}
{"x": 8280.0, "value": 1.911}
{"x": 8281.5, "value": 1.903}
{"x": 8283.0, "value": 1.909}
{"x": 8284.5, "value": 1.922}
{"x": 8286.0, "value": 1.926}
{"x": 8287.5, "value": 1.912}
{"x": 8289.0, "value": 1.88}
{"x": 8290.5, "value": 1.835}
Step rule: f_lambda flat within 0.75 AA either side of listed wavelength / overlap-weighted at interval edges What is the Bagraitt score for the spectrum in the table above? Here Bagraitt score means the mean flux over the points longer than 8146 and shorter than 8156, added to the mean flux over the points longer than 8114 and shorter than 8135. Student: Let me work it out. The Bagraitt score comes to 3.83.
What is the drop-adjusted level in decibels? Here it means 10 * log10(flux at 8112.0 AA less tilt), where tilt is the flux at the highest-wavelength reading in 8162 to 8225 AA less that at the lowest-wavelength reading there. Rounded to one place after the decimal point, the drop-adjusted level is 3.0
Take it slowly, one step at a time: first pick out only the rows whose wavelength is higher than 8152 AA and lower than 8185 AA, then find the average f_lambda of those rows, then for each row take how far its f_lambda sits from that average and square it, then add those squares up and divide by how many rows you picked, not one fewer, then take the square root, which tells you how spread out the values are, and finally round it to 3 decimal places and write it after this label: 0.097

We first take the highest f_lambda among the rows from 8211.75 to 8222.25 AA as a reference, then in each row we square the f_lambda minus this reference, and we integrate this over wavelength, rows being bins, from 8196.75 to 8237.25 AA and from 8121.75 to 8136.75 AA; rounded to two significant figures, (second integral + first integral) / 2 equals 0.26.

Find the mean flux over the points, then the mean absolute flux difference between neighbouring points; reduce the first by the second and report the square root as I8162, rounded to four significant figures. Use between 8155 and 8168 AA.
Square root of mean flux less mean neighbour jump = 1.384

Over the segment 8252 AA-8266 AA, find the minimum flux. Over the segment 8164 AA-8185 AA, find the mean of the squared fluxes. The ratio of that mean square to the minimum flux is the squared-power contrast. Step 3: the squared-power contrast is 2.28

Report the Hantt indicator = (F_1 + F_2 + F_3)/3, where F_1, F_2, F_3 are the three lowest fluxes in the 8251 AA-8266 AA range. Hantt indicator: 1.87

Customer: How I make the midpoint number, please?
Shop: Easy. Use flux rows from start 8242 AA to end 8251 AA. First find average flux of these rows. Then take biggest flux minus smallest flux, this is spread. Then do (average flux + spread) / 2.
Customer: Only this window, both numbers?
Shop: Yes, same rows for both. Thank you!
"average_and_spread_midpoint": 1.03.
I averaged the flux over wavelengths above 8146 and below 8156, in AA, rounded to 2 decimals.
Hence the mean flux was 1.94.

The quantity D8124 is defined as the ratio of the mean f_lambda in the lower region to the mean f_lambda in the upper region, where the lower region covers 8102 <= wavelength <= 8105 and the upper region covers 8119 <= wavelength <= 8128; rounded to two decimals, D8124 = 1.02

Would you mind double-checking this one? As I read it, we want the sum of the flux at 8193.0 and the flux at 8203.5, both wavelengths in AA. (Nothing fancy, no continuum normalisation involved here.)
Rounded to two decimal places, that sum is 4.01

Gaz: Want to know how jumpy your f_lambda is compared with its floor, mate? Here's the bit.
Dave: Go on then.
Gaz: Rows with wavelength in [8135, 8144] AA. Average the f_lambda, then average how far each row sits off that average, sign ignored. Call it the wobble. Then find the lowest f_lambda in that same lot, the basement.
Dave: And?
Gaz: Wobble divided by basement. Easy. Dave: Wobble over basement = 0.016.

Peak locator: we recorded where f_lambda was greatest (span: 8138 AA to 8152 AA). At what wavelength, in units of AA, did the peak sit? 8140.5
